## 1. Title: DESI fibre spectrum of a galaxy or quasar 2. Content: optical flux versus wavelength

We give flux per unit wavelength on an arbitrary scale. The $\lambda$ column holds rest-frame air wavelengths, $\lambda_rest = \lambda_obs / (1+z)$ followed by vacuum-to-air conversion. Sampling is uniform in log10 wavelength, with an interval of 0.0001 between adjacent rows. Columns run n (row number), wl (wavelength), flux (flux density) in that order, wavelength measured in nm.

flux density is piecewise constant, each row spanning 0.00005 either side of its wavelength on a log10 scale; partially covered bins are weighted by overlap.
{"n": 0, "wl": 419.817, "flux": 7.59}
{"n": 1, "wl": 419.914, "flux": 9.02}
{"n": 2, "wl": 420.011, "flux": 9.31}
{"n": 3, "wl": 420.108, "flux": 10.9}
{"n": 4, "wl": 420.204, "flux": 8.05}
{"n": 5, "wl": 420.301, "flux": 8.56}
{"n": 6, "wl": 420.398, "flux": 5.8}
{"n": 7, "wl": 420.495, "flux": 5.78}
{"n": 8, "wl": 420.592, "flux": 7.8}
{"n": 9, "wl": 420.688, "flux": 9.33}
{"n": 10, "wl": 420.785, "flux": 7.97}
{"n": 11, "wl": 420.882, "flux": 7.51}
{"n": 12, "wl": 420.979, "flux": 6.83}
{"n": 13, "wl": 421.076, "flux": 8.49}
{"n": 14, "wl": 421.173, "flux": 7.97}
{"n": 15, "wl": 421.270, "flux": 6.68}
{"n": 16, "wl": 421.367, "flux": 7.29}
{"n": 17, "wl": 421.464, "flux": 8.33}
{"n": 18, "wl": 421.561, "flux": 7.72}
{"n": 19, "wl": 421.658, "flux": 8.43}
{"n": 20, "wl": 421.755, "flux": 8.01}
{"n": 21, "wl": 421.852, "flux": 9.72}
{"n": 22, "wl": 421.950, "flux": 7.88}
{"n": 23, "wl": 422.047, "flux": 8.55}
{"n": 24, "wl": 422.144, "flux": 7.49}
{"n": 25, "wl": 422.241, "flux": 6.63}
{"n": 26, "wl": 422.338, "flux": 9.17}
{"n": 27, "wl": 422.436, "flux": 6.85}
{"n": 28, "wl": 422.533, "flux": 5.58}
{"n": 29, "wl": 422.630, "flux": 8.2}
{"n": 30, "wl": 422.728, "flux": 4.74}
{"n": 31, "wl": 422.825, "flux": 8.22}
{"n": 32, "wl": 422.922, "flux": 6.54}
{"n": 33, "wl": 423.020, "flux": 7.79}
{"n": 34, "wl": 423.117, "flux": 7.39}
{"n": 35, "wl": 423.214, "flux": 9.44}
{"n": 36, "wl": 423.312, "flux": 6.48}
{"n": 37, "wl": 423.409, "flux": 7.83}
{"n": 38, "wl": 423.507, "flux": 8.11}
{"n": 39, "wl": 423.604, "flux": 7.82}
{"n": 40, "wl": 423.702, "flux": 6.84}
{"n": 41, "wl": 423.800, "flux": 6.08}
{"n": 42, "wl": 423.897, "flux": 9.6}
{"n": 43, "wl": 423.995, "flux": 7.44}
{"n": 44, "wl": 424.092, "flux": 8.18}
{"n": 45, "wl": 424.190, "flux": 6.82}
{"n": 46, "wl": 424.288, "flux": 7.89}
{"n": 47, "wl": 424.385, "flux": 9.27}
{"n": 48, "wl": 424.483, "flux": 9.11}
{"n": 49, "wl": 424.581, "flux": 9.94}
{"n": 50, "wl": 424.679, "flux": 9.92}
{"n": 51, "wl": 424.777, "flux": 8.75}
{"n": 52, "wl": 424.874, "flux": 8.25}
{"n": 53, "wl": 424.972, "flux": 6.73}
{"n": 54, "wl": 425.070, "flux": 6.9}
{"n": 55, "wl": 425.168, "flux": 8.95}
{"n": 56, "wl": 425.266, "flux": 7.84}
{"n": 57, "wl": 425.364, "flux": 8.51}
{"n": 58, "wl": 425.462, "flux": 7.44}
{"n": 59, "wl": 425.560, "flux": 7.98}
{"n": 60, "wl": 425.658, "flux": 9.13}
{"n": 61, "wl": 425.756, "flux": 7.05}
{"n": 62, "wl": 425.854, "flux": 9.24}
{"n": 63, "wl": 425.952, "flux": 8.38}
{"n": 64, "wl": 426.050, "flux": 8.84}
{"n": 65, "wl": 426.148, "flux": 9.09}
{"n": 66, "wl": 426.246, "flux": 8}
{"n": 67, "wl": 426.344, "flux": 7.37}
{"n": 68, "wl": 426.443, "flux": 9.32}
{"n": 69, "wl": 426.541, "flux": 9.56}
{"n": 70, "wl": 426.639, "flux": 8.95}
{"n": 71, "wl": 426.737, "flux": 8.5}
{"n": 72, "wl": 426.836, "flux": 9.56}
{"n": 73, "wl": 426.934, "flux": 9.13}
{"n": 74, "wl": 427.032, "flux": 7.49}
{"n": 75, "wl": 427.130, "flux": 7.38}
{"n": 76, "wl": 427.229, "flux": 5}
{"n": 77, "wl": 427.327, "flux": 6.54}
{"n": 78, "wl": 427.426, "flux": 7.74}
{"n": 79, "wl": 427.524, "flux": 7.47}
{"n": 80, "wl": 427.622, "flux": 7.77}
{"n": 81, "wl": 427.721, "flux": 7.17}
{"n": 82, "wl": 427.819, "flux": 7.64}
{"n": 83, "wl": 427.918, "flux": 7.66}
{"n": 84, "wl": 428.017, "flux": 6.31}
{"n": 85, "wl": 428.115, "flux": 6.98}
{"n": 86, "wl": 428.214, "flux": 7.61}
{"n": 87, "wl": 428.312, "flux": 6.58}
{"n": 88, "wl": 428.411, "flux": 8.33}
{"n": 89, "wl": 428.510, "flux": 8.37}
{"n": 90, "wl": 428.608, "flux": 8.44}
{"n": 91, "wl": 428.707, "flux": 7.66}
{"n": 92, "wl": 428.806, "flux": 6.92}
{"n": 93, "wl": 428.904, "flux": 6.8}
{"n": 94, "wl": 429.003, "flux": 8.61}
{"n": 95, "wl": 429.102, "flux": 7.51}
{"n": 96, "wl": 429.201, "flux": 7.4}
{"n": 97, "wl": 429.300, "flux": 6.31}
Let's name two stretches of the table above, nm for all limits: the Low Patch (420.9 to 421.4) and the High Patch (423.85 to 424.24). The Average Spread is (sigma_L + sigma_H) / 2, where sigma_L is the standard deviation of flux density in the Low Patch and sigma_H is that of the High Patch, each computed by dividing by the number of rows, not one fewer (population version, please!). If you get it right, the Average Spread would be 0.86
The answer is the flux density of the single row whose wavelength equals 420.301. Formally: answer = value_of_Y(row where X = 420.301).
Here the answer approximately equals 8.56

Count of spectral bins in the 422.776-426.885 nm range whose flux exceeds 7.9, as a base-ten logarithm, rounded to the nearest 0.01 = 1.40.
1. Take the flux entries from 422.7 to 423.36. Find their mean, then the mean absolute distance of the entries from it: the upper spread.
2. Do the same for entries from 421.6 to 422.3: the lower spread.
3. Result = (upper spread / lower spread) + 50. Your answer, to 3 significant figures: 51.6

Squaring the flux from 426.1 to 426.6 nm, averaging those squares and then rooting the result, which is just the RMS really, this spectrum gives 8.7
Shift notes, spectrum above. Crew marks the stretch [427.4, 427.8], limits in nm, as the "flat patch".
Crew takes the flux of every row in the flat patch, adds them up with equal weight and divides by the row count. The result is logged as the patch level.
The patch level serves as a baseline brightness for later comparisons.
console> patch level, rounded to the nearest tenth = 7.5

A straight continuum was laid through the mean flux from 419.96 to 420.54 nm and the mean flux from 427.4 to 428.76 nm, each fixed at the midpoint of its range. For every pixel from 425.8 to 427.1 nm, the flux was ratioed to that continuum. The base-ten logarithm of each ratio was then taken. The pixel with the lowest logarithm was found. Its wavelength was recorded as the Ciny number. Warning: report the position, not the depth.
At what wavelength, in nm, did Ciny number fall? 426.344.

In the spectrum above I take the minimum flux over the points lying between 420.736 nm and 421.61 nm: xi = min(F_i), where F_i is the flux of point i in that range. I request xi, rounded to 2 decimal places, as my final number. 6.68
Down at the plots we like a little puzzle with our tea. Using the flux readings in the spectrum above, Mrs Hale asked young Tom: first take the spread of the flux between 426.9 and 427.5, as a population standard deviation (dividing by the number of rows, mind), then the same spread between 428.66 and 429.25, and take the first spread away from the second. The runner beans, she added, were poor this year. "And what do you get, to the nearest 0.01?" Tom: -0.66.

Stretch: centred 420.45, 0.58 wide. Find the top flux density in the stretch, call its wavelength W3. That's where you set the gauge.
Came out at 420.688 nm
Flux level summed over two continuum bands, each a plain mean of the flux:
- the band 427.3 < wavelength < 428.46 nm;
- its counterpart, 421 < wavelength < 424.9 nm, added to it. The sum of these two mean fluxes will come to 15.2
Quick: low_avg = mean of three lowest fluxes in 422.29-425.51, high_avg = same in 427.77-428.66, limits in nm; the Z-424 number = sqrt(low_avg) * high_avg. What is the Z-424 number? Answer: 15.5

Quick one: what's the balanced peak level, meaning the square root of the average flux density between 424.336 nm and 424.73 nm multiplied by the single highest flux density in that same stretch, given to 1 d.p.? 9.7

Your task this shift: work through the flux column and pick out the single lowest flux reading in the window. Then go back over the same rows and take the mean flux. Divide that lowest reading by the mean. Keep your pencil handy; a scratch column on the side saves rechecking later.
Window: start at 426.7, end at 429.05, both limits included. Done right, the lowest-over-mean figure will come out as 0.661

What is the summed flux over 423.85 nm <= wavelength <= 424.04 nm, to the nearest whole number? 17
